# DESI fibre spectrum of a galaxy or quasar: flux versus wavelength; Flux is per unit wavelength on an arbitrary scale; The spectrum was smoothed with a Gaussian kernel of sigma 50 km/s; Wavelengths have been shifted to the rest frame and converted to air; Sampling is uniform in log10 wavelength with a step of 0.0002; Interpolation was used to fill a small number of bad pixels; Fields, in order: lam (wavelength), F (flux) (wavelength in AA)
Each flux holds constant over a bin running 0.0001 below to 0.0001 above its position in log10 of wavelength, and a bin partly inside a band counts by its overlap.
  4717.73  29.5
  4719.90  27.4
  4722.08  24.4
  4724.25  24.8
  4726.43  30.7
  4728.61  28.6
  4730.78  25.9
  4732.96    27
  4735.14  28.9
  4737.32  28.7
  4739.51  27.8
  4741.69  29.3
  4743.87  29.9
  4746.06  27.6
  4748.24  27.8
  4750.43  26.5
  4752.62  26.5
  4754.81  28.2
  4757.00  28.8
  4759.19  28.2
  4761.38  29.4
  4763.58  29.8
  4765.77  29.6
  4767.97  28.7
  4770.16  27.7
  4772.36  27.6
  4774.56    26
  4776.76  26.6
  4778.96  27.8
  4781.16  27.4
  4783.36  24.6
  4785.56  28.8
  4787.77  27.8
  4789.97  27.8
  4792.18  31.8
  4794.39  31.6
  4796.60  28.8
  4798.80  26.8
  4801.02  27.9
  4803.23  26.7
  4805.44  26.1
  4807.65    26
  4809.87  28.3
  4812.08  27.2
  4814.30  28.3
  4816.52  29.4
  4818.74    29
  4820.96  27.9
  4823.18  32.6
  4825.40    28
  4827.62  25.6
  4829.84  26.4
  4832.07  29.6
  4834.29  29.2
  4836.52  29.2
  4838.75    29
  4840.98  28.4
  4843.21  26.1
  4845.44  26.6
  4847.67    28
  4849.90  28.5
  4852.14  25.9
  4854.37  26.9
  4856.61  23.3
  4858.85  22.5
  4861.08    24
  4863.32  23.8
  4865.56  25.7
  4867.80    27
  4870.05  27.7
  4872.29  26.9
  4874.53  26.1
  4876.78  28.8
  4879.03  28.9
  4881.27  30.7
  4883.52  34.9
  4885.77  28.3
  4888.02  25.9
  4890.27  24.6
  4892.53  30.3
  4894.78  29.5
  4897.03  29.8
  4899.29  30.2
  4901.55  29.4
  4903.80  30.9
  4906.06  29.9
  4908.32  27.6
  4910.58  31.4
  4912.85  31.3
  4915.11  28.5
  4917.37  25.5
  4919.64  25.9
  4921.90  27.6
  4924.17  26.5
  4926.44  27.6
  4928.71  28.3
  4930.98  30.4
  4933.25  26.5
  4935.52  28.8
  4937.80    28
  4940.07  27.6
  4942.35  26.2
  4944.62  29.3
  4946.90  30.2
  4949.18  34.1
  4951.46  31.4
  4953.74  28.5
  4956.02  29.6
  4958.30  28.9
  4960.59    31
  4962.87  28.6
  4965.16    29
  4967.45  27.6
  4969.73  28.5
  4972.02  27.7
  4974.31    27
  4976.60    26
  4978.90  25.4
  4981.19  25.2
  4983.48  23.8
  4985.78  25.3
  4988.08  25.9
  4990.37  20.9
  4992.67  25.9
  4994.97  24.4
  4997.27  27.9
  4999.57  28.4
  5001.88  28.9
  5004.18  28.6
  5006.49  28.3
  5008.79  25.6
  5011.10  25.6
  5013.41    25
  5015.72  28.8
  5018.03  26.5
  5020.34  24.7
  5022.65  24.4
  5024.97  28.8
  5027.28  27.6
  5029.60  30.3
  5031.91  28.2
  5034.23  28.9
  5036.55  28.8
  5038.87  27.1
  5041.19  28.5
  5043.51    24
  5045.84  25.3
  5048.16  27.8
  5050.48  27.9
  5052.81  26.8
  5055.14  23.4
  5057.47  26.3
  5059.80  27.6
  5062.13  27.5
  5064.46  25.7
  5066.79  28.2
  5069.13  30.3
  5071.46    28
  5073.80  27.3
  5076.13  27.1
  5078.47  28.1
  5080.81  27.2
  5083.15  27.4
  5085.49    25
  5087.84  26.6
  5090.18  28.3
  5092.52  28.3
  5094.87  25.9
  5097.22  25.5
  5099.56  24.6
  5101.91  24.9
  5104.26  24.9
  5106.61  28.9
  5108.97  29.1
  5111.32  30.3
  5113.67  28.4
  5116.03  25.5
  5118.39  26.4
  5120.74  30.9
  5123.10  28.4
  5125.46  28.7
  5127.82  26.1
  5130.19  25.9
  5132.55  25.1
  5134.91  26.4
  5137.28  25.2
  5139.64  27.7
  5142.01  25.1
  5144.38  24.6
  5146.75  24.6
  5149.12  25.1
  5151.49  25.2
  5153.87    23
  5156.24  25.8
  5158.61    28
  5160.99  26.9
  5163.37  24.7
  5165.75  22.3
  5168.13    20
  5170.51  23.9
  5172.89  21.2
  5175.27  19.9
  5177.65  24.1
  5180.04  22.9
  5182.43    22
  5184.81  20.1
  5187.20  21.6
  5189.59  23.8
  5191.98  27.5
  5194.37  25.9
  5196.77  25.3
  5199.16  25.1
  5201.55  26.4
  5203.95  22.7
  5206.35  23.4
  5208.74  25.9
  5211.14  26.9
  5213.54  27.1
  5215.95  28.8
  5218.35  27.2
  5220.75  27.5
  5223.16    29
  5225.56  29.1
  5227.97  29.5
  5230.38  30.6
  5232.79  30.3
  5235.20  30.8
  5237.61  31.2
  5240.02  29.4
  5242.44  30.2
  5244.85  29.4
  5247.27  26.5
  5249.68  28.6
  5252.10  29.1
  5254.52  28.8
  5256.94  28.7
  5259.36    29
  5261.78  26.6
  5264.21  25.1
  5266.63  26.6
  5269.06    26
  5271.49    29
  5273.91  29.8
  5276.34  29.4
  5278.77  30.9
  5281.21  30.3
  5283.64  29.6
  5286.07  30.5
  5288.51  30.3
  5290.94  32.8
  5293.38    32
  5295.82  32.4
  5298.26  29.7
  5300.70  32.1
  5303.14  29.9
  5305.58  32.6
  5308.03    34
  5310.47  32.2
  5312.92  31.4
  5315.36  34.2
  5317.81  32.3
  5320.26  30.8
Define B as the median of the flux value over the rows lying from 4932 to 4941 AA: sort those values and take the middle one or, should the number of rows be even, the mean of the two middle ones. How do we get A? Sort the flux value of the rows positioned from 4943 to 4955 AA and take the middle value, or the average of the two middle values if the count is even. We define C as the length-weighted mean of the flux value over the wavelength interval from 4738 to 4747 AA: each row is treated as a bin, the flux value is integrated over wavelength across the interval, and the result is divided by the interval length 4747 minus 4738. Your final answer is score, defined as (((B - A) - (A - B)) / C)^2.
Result 0.028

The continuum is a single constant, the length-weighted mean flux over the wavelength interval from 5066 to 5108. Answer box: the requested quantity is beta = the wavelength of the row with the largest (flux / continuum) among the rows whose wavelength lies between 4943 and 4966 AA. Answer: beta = 4949.18 AA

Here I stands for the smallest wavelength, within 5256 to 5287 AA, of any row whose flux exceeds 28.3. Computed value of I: 5256.94 AA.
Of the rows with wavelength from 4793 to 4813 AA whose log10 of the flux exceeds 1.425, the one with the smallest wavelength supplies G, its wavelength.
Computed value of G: 4794.39 AA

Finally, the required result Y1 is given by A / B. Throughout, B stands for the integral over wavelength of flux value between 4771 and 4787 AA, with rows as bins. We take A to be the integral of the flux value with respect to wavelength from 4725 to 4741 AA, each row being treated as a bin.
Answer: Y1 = 1.04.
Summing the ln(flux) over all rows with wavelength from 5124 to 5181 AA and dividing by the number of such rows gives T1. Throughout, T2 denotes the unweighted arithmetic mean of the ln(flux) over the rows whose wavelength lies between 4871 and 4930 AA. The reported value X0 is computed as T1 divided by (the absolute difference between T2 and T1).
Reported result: 21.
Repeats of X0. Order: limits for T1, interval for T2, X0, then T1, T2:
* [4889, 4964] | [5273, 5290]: 78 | 3.36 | 3.40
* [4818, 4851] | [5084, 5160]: 51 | 3.34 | 3.28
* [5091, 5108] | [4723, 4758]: 49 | 3.26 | 3.33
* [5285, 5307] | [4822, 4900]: 27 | 3.45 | 3.32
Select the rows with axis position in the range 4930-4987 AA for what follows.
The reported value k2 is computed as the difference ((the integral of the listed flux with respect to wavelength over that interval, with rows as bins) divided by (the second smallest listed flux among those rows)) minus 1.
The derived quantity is 63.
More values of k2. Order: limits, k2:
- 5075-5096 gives 21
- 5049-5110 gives 66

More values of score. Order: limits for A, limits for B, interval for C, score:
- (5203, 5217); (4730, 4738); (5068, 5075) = 0.010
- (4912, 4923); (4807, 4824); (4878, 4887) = 0.002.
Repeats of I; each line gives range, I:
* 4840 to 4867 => 4840.98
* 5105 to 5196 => 5106.61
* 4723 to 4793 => 4726.43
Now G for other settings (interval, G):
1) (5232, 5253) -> 5232.79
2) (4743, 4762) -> 4743.87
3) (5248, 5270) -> 5249.68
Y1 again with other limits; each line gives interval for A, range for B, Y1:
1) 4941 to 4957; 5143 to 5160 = 1.12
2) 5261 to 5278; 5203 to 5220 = 1.06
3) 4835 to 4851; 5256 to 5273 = 0.96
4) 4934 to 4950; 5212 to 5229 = 0.97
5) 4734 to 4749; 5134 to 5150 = 1.05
